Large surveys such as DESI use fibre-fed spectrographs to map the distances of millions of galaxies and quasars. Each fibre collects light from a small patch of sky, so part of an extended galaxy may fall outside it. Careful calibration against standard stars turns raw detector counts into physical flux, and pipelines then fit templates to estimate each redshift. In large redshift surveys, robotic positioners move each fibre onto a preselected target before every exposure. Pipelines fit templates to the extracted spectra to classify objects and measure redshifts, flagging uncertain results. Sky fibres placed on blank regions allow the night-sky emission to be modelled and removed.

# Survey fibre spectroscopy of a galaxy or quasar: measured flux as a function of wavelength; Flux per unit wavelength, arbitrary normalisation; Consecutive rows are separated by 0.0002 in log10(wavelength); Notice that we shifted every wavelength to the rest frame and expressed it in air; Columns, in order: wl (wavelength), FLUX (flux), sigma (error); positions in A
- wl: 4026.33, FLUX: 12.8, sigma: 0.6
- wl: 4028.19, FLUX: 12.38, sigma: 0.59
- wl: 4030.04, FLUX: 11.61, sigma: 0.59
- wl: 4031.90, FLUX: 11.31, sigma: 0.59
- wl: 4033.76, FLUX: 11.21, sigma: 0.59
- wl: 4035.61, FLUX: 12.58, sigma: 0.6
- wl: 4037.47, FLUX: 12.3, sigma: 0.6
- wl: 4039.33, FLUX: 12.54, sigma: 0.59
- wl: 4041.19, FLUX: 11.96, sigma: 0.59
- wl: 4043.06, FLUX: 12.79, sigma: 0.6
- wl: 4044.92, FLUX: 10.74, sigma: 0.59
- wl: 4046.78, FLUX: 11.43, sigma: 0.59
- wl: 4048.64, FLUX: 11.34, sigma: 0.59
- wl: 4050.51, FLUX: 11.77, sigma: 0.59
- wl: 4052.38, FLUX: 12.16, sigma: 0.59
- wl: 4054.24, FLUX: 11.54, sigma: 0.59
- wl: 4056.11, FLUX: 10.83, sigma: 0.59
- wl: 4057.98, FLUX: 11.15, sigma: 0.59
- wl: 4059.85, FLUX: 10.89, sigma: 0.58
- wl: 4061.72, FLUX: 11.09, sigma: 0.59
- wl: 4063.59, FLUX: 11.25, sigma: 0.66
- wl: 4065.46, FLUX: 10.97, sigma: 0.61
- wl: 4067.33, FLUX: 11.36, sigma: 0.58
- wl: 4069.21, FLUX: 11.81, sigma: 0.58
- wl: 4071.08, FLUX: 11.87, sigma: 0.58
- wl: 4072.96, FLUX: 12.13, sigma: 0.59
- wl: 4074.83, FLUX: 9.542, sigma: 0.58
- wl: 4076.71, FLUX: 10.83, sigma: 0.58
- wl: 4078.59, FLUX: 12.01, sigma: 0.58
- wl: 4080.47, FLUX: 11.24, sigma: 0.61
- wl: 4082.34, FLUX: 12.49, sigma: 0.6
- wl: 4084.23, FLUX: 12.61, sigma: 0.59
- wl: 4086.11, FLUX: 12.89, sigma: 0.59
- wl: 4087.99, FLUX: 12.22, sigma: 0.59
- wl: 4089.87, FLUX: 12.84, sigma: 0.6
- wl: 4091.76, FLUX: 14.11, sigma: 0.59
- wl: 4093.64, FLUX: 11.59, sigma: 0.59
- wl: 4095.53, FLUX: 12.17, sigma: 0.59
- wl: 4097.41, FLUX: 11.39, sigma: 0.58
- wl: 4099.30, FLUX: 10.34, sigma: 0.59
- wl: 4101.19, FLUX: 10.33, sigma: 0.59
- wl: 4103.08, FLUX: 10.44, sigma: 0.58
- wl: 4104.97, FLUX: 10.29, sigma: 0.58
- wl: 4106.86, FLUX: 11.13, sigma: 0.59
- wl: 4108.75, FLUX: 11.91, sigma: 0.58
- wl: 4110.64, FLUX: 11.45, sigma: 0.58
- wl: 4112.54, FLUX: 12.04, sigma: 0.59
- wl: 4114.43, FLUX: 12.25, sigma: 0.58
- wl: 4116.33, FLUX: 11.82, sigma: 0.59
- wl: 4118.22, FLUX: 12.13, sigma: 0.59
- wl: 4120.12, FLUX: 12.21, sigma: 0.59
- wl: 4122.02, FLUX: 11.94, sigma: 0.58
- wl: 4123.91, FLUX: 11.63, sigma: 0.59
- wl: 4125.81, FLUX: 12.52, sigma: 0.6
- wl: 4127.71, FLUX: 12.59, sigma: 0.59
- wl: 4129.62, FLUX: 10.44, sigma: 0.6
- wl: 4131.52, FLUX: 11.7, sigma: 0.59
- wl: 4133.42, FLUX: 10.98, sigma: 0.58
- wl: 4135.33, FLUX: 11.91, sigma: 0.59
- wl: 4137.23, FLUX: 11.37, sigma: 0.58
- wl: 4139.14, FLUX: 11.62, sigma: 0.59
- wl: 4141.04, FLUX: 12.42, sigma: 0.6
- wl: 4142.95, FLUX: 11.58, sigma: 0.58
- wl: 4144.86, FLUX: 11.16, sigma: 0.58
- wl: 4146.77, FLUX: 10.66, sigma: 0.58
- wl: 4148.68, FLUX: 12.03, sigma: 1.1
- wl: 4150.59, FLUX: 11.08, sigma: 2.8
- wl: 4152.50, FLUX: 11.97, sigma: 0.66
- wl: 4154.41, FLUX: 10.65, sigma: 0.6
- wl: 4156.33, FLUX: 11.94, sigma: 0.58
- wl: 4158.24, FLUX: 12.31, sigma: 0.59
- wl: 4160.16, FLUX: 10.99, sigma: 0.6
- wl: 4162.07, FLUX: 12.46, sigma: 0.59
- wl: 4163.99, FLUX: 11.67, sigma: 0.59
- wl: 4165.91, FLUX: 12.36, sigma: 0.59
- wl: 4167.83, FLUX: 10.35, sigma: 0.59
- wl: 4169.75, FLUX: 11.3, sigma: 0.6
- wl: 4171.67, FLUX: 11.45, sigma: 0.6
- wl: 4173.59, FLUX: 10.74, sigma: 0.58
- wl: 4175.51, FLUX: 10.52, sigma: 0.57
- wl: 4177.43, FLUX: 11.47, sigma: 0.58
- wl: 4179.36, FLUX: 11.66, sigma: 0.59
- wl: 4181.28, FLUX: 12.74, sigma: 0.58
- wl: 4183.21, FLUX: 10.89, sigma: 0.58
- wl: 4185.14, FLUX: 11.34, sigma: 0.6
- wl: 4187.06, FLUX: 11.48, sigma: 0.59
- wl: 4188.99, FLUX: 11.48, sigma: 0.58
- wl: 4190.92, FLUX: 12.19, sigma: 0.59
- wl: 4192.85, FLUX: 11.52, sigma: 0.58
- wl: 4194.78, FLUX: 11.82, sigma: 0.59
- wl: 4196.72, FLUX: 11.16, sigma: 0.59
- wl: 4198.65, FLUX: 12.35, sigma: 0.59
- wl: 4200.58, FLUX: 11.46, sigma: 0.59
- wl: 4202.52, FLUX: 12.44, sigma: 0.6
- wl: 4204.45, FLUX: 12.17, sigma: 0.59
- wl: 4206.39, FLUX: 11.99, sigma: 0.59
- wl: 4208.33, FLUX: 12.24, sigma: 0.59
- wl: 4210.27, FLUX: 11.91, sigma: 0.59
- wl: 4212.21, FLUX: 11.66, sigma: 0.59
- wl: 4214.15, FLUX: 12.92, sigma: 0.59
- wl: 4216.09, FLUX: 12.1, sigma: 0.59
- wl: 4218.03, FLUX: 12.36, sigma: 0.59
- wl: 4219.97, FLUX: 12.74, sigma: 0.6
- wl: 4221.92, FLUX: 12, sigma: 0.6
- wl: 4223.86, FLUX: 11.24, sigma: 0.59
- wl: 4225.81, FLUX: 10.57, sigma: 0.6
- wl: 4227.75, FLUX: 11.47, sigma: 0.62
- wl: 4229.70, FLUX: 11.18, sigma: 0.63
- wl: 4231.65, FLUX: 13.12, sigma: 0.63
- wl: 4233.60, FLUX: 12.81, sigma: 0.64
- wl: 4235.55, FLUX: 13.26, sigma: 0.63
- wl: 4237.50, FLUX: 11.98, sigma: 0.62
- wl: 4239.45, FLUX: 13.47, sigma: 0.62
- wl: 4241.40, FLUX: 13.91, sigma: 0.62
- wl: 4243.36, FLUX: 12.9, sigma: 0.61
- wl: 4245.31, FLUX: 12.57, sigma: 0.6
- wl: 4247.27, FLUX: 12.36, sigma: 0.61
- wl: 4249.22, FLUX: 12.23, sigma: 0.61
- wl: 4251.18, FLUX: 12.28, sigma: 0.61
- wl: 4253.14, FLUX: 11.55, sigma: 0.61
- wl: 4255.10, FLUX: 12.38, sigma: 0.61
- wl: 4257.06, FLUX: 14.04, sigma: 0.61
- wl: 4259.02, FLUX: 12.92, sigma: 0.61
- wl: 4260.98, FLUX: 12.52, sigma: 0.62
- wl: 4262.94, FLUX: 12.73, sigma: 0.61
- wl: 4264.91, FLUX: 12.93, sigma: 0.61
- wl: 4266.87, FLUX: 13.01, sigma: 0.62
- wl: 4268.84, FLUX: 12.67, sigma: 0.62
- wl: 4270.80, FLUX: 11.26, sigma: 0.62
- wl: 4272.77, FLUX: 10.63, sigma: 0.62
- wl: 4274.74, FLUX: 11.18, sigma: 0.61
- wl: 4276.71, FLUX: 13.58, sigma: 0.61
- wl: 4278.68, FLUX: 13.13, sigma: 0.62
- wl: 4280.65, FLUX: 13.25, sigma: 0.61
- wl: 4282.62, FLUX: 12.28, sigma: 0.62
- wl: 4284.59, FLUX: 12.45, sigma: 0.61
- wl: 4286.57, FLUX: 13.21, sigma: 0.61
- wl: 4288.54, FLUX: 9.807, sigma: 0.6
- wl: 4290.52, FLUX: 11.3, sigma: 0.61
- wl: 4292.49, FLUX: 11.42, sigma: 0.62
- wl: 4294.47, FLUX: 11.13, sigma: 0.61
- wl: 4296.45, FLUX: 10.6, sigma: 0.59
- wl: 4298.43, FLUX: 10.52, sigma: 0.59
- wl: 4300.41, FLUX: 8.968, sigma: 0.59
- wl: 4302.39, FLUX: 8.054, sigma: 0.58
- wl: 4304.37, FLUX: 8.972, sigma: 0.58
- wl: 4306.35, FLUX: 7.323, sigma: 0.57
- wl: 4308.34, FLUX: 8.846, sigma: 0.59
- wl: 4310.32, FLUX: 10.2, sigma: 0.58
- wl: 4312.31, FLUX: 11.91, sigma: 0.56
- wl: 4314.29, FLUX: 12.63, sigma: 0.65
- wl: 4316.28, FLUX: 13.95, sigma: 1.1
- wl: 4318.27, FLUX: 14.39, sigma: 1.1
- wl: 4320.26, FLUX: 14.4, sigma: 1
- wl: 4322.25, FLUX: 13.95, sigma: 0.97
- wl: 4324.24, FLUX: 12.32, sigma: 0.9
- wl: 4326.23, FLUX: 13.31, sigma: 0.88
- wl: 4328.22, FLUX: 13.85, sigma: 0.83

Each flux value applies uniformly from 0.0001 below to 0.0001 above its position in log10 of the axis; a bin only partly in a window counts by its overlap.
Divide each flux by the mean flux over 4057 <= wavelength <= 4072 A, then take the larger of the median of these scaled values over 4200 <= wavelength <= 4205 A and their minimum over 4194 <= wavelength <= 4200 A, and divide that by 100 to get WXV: 0.011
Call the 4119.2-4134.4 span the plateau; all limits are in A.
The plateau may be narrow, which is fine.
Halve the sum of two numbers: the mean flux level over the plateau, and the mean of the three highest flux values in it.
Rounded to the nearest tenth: 12.1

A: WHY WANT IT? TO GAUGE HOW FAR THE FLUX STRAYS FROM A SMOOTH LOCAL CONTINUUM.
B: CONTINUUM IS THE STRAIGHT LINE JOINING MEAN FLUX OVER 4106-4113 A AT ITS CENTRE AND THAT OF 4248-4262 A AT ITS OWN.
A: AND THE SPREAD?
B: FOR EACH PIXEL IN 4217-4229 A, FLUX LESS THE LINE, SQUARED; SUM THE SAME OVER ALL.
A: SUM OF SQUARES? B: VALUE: 5.6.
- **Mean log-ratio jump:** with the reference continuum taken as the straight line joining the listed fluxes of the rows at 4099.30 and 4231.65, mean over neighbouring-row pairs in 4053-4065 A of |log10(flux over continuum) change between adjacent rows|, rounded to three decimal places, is 0.013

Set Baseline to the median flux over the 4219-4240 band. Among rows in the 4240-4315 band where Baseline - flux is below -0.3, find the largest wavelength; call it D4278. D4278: 4314.29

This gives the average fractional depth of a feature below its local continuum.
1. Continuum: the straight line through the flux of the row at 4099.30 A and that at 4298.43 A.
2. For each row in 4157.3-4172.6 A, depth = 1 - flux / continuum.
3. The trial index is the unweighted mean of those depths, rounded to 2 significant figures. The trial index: -0.12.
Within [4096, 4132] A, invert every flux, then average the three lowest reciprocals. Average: 0.0803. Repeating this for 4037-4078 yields 0.0797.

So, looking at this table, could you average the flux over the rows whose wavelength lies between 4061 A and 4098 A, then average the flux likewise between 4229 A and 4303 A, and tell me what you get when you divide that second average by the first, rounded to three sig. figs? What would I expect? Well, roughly 1.02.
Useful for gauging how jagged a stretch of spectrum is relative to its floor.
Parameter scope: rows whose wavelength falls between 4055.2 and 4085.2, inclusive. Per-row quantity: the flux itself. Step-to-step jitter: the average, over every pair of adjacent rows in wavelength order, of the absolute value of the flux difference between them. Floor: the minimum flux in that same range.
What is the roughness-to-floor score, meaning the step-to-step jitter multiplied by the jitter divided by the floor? 0.043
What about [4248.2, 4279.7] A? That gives 0.051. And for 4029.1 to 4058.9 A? 0.034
